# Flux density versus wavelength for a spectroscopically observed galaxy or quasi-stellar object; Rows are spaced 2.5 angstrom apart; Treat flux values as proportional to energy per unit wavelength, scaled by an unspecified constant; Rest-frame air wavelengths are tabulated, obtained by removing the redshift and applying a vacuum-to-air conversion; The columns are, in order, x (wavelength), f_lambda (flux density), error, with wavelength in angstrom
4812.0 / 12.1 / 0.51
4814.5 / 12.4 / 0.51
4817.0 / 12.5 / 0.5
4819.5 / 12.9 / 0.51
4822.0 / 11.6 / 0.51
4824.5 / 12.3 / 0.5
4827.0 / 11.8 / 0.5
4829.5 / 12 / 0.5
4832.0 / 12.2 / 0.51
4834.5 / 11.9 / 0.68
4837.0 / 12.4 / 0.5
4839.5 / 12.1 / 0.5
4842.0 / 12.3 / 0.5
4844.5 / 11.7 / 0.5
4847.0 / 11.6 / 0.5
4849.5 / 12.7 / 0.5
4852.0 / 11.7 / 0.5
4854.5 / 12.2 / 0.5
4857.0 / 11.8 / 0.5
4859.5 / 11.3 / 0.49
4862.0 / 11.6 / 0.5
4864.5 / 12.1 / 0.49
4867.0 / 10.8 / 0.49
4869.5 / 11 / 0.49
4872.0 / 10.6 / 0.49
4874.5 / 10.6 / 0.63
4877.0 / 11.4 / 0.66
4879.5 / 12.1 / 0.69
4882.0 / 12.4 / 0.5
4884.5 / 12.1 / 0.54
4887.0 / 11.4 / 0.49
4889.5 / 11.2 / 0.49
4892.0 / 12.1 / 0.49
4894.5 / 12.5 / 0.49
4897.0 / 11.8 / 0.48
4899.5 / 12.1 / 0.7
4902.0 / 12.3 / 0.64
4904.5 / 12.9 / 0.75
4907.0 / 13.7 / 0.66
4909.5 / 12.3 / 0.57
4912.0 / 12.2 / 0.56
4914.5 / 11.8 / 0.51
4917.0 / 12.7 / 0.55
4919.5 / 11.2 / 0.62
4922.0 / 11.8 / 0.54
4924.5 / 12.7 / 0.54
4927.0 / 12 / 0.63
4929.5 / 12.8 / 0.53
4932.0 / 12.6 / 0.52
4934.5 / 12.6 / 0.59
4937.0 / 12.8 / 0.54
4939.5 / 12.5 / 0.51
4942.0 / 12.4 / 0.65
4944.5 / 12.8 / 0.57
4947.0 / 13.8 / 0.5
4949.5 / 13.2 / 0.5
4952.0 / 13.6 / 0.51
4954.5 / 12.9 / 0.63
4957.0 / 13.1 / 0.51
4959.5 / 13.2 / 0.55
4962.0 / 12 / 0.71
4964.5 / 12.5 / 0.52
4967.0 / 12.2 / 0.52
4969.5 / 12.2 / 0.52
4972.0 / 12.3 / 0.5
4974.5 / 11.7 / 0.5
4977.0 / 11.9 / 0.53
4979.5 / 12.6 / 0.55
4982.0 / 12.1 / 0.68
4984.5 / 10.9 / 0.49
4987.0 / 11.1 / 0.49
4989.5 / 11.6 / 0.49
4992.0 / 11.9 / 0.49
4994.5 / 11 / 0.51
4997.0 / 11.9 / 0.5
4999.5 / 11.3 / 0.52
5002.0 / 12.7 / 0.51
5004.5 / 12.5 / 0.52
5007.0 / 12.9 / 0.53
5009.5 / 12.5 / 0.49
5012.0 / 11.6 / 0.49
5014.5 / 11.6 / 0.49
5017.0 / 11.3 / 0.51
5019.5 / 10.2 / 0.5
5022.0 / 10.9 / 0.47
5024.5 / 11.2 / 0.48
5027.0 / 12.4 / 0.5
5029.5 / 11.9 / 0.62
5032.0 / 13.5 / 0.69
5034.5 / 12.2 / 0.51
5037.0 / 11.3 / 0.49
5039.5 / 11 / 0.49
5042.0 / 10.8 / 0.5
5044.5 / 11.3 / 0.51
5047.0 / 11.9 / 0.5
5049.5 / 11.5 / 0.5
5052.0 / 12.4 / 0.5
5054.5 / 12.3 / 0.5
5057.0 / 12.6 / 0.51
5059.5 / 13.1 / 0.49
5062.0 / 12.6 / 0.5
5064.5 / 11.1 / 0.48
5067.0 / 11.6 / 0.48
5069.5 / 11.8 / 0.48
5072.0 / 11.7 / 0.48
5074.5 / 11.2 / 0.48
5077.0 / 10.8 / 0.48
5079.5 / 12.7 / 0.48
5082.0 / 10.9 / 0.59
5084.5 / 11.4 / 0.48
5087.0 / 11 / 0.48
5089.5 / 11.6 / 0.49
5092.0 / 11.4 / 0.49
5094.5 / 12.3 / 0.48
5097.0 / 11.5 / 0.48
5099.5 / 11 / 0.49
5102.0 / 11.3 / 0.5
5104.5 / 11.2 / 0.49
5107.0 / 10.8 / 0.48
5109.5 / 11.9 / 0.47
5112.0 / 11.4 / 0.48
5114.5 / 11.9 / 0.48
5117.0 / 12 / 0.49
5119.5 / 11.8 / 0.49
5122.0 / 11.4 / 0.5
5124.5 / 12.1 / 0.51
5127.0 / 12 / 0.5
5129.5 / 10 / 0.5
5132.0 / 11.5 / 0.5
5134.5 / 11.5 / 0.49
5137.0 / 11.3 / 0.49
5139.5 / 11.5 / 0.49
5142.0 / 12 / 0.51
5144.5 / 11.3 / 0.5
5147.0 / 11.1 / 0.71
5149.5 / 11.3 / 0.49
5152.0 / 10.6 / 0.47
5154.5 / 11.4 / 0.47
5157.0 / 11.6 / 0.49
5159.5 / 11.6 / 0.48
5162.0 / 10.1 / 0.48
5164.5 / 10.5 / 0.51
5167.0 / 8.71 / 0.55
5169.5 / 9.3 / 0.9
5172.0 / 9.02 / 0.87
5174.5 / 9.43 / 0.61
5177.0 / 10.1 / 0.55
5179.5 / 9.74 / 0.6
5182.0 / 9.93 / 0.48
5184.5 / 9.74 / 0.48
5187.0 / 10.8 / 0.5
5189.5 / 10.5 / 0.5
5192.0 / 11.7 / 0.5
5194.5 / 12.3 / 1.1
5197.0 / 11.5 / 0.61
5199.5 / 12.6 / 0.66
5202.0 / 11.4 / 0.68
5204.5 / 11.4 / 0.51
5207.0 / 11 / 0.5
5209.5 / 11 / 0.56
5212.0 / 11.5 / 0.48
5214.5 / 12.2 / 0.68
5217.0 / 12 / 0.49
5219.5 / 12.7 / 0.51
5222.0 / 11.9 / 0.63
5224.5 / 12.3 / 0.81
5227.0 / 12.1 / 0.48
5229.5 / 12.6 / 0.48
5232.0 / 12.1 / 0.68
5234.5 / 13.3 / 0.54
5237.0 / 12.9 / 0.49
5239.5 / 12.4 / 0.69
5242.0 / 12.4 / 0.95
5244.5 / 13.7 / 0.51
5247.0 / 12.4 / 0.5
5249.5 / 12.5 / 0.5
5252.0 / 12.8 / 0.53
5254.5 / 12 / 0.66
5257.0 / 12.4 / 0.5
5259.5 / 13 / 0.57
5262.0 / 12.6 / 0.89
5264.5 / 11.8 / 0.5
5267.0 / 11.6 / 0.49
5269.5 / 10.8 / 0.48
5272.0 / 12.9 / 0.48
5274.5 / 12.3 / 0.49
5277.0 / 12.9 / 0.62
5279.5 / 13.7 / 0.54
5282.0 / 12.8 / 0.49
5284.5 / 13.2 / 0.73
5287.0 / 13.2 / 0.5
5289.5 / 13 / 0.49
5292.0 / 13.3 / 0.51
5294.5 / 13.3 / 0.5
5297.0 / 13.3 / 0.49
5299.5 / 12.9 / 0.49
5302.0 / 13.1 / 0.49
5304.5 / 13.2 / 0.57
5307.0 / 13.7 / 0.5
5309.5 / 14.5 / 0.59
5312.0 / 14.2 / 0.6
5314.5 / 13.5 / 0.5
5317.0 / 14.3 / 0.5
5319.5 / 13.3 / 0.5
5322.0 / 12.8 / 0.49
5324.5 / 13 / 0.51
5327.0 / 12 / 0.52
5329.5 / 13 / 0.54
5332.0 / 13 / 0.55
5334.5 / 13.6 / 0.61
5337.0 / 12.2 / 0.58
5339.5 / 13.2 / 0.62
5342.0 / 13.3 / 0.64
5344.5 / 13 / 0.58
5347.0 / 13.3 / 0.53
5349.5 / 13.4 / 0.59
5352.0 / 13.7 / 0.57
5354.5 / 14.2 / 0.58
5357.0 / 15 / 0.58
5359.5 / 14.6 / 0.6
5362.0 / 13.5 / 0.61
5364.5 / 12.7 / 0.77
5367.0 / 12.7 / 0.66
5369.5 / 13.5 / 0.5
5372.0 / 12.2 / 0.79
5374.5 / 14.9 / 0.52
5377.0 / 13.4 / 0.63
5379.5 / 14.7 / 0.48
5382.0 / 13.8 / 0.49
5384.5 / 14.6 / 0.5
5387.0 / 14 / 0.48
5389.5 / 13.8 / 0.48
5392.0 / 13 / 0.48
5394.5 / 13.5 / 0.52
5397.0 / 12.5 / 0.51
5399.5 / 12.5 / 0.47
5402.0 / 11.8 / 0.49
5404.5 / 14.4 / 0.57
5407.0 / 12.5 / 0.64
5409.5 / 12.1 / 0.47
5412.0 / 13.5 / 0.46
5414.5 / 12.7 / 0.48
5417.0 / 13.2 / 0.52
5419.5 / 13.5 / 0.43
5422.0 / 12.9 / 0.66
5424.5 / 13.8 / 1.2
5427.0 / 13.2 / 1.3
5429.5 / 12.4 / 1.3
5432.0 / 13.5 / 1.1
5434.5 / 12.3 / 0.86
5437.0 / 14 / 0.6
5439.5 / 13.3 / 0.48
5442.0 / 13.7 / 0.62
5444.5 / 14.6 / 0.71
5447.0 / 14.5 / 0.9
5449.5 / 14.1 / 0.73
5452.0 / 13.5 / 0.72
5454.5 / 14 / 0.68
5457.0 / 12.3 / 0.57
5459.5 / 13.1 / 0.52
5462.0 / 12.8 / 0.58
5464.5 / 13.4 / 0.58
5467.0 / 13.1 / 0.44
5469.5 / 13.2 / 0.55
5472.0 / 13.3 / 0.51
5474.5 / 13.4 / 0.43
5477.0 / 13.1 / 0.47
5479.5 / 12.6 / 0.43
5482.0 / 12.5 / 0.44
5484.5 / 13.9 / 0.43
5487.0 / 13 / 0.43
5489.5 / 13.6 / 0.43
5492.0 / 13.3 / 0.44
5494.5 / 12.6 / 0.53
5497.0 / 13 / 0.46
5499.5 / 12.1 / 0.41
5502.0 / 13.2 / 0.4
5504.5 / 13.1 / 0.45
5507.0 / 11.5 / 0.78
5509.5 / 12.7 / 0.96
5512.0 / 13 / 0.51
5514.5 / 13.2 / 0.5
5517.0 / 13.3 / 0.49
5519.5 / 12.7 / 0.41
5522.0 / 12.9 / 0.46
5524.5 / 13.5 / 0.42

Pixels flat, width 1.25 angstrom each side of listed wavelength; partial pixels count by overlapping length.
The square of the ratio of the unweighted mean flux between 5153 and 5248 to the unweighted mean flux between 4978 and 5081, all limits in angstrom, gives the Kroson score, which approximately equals 0.93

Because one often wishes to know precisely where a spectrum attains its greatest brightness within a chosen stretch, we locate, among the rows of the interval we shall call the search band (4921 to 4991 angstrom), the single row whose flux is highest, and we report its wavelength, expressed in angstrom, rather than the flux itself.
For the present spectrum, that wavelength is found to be 4947.0 angstrom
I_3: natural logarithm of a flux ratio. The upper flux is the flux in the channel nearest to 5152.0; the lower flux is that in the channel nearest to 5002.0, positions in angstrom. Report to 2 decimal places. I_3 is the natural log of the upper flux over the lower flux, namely -0.18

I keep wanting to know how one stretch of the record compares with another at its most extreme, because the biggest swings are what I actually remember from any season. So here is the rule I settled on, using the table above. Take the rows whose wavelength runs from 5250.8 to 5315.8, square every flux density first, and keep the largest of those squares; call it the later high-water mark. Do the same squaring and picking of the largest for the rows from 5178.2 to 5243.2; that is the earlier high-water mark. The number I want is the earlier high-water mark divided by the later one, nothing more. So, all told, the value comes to 0.84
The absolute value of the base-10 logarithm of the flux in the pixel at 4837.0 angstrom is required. 1.09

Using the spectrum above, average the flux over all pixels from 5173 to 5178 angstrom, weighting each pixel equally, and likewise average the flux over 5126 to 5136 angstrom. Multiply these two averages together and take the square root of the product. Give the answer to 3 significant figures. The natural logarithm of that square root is 2.35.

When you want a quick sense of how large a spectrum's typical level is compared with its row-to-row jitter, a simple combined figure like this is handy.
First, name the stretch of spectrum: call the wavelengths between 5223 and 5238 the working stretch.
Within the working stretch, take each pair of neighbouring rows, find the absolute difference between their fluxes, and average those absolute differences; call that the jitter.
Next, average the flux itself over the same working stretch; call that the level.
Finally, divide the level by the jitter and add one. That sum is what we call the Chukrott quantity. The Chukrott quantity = 23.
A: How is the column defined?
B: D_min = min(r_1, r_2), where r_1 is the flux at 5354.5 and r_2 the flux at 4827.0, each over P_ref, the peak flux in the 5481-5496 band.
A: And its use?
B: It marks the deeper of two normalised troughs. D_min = 0.85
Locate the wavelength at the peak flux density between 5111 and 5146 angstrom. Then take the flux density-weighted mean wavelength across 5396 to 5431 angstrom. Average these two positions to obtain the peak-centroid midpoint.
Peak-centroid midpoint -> 5268.9 angstrom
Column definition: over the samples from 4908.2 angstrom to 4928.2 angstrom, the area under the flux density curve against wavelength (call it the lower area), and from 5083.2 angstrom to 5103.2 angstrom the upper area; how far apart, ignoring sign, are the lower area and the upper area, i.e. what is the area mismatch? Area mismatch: 13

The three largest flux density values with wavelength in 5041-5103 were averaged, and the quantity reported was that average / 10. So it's 1.28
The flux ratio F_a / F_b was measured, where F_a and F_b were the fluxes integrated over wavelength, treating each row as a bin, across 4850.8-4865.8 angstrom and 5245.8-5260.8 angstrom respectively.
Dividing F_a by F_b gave 0.94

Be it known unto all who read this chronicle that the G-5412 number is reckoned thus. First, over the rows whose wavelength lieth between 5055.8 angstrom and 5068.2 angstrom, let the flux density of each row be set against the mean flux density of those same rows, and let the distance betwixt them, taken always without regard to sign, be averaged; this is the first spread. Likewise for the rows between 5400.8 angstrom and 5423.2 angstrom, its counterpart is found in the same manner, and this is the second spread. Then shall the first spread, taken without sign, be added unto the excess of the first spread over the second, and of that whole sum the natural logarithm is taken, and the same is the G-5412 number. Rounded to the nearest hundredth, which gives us -0.30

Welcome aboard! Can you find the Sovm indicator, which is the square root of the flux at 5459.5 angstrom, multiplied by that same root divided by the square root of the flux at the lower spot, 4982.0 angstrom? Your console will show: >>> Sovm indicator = 3.77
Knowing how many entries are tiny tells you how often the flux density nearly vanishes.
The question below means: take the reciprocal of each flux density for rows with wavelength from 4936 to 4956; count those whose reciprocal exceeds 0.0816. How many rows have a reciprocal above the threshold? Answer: 0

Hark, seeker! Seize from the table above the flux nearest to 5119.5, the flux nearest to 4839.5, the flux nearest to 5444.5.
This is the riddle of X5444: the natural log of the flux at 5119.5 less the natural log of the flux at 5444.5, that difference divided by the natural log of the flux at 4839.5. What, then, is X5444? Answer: -0.085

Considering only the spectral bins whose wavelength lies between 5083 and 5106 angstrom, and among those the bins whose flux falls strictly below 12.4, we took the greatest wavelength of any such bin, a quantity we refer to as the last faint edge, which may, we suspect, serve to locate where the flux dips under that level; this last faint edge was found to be 5104.5 angstrom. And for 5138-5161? 5159.5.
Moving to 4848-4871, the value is 4869.5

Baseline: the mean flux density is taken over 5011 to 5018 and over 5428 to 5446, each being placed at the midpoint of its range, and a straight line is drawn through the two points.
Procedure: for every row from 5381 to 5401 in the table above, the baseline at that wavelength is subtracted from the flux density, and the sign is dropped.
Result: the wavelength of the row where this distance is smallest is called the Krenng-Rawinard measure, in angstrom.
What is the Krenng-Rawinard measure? 5392.0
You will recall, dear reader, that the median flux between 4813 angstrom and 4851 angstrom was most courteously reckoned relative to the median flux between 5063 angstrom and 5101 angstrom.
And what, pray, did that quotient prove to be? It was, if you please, 1.07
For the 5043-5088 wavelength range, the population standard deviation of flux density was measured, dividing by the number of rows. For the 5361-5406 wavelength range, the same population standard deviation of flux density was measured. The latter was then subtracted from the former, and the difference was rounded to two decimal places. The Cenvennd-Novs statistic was -0.20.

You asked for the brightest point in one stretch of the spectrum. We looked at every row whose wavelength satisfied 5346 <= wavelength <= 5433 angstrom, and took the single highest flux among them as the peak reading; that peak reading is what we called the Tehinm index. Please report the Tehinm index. 15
